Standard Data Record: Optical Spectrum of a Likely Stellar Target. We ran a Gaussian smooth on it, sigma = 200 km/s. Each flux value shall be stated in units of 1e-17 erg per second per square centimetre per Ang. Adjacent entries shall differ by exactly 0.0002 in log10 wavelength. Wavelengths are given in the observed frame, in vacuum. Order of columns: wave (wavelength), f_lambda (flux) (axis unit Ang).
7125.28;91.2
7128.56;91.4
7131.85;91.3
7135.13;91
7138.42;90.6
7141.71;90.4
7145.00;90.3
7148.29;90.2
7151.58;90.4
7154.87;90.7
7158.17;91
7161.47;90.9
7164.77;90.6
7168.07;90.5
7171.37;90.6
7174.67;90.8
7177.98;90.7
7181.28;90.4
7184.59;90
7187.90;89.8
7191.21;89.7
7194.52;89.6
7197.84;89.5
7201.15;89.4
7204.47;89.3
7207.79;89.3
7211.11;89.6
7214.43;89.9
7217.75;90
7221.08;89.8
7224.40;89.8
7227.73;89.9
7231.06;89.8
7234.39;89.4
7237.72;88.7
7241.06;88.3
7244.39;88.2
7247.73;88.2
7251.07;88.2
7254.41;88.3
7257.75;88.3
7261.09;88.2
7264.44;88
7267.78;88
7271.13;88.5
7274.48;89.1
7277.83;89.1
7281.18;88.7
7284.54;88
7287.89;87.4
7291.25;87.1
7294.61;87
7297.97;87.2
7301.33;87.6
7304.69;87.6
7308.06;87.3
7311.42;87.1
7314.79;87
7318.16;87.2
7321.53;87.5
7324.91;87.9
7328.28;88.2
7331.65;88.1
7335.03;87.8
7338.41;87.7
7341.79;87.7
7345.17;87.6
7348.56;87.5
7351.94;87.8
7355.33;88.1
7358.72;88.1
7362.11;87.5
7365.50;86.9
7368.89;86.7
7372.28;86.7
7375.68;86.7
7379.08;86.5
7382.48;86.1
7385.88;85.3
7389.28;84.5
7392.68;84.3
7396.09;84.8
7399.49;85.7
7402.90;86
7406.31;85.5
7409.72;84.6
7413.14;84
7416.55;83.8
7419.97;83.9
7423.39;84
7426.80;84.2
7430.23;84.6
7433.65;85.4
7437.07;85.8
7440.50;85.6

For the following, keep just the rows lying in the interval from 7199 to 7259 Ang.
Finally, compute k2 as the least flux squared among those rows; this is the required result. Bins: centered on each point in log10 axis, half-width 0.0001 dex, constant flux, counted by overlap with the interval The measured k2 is 7779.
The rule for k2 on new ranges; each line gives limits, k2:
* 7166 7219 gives 7974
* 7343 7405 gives 7106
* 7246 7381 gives 7482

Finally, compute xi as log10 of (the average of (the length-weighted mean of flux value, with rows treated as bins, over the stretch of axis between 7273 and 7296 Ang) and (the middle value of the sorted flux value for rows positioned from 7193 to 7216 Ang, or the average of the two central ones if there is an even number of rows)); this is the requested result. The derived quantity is 1.95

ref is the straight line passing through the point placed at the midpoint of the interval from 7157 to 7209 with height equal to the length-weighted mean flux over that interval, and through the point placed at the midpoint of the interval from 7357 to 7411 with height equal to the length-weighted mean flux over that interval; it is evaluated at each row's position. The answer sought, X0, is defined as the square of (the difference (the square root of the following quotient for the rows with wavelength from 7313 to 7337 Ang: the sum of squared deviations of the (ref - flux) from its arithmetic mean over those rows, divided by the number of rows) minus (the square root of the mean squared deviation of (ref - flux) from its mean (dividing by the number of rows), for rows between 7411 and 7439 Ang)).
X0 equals 0.09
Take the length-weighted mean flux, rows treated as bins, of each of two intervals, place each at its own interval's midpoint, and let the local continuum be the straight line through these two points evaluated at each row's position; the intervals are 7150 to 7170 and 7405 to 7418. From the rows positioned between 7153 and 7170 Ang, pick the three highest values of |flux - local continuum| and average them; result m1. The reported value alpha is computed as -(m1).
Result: -0.2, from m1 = 0.21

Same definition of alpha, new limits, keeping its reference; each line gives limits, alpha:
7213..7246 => -0.8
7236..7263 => -0.4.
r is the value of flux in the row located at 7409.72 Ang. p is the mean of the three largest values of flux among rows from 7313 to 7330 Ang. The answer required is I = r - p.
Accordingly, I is -3.3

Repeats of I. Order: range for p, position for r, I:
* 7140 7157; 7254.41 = -2.2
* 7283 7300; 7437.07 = -1.7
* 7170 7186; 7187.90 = -0.9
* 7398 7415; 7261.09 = 2.5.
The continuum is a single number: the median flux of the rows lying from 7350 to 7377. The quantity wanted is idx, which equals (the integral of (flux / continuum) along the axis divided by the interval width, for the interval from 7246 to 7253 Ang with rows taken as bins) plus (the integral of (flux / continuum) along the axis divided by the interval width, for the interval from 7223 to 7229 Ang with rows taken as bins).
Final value 2.04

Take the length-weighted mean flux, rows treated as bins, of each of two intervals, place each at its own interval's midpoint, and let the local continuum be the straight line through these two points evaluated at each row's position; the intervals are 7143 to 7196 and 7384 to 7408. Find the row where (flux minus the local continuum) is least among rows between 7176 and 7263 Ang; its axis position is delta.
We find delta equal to 7244.39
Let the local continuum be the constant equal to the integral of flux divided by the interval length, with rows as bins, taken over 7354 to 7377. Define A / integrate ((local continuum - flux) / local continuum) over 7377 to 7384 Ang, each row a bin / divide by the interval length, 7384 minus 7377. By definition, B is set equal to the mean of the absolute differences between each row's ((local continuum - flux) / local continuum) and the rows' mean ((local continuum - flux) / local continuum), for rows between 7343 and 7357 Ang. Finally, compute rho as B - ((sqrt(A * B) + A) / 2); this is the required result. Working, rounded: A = 0.011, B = 0.0023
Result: -0.005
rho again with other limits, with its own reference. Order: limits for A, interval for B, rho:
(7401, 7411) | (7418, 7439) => -0.009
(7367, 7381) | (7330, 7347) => -0.004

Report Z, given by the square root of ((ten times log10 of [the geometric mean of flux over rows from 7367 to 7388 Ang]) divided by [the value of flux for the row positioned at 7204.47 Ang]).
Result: 0.466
